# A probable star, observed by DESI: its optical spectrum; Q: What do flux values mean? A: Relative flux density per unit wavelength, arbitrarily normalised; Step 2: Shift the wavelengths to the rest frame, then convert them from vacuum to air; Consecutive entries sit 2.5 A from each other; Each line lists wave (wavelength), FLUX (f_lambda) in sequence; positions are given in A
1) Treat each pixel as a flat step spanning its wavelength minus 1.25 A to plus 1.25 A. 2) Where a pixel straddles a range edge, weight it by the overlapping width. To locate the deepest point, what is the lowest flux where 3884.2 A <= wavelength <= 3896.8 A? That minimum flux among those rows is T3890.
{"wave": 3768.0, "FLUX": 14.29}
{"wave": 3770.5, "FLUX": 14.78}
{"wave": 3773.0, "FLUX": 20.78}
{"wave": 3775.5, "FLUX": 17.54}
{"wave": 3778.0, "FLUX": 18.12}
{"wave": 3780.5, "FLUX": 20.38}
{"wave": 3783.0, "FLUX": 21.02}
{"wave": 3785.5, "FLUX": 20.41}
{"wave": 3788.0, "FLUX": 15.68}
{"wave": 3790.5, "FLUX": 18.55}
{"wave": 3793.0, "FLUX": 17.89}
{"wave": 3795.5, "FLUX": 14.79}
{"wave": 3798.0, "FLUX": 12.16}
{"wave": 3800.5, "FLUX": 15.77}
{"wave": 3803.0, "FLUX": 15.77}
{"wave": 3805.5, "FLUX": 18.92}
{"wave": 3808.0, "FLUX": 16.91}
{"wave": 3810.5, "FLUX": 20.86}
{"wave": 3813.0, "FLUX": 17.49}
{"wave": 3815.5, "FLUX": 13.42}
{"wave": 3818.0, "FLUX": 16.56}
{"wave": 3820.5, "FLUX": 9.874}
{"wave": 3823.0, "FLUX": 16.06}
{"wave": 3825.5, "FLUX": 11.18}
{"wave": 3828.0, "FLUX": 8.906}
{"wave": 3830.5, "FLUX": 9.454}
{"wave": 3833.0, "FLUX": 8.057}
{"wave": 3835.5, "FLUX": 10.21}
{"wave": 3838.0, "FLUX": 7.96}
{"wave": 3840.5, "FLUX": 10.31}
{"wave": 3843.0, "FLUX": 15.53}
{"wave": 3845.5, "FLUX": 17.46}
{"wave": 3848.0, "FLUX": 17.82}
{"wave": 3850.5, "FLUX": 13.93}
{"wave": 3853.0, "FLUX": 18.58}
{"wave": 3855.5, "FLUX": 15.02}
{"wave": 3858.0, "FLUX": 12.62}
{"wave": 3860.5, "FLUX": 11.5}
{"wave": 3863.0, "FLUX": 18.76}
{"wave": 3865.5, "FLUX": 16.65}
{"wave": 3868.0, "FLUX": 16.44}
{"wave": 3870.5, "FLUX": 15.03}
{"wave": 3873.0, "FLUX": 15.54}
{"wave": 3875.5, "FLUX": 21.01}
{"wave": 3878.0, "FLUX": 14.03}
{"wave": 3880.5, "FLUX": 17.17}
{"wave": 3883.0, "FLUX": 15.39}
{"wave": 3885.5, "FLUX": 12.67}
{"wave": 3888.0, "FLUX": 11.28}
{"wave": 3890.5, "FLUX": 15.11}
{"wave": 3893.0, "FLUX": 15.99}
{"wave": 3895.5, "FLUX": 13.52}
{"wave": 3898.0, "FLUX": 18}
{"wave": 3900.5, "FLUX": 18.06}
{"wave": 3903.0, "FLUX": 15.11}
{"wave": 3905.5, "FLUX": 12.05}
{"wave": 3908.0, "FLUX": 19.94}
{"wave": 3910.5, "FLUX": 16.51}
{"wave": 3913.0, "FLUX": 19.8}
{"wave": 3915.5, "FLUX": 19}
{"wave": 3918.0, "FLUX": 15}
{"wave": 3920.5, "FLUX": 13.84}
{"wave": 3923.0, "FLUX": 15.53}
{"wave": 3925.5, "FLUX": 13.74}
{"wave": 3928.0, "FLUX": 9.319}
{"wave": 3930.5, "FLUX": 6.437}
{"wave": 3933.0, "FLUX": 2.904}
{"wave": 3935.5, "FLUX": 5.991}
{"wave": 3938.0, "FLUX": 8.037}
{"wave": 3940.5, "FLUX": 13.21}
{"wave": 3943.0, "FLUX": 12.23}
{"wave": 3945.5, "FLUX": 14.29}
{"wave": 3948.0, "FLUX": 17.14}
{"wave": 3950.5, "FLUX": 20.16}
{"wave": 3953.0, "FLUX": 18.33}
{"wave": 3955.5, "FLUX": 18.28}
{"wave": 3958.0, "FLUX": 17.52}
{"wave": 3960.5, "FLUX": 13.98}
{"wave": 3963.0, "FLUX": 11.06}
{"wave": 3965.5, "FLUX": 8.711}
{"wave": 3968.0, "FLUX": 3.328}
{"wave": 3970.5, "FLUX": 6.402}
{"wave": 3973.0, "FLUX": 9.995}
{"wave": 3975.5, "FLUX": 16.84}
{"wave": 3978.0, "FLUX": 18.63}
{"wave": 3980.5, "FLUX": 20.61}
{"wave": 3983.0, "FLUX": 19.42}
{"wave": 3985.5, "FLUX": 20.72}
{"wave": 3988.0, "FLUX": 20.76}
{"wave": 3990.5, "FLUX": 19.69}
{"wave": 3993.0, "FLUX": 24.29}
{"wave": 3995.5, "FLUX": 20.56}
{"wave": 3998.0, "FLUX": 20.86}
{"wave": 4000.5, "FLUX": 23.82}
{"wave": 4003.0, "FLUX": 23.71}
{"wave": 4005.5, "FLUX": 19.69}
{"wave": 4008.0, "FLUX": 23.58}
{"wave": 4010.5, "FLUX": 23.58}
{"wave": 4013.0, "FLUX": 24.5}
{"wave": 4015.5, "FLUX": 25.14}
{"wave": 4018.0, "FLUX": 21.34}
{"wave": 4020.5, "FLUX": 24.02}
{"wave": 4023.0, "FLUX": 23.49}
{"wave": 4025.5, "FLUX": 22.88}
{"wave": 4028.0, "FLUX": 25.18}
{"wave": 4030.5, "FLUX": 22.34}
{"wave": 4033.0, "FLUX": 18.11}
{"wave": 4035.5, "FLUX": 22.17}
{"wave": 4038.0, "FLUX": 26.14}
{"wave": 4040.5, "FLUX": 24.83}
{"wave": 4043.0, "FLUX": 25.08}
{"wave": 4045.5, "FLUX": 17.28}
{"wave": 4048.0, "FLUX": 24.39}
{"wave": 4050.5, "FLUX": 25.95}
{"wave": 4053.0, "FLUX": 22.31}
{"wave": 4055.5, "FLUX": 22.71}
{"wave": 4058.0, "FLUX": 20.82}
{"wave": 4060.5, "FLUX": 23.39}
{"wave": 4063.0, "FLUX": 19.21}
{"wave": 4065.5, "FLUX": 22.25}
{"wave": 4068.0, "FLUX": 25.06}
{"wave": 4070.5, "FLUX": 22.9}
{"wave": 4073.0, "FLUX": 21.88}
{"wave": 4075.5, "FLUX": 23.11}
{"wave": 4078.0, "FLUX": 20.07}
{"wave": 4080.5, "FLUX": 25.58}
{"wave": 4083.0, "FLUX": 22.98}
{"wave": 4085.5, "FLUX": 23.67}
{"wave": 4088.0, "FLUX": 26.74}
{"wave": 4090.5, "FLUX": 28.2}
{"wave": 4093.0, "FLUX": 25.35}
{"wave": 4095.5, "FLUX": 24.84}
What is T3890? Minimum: 11.28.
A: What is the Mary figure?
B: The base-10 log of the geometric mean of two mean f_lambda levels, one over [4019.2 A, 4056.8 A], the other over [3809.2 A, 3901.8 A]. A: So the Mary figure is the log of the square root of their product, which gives 1.26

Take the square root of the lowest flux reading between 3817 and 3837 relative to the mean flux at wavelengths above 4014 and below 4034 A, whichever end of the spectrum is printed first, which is 0.59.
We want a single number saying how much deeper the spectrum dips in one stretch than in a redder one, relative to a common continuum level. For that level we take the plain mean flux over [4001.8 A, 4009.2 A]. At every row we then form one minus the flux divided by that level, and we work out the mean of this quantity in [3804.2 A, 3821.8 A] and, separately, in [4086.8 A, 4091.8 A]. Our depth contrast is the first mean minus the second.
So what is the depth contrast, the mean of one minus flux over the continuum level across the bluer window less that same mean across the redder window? 0.5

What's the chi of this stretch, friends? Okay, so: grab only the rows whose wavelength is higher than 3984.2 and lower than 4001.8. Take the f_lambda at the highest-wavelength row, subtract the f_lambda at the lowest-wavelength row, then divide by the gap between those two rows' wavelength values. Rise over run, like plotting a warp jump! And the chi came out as 0.21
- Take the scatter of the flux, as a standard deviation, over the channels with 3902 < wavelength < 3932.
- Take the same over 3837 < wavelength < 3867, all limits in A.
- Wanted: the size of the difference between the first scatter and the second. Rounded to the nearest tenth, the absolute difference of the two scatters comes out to 0.6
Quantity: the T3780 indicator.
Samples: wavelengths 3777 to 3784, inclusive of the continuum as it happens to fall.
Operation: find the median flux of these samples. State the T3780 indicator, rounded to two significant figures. 20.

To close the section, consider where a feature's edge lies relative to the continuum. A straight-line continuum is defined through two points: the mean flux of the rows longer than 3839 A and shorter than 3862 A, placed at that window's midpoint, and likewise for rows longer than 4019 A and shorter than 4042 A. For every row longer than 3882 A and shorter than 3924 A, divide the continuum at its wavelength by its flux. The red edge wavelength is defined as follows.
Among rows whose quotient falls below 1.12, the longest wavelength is 3915.5 A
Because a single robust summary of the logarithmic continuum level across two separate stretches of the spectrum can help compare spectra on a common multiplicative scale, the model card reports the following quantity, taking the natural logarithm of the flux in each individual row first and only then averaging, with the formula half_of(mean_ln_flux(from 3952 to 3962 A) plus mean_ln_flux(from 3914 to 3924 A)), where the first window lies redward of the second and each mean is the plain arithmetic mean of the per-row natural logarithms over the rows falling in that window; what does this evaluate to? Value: 2.79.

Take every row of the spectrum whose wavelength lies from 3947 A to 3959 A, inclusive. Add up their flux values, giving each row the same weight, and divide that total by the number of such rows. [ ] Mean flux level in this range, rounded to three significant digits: 18.3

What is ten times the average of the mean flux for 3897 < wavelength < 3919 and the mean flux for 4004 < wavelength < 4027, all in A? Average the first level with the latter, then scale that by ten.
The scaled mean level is 201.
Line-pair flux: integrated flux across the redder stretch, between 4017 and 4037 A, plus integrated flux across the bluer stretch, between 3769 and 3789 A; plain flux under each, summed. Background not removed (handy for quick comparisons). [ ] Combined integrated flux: 821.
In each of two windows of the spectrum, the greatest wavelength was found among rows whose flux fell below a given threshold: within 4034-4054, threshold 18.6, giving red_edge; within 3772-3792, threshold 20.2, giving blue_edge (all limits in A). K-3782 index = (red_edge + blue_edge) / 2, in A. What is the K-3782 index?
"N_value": 3918.0 A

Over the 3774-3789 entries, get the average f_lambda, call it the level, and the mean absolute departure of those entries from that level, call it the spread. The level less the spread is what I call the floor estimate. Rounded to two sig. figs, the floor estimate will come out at 17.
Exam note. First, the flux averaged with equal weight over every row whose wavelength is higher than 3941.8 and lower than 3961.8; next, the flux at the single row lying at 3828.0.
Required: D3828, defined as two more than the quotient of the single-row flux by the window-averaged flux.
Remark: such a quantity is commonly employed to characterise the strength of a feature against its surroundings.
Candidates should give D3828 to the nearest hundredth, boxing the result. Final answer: 2.54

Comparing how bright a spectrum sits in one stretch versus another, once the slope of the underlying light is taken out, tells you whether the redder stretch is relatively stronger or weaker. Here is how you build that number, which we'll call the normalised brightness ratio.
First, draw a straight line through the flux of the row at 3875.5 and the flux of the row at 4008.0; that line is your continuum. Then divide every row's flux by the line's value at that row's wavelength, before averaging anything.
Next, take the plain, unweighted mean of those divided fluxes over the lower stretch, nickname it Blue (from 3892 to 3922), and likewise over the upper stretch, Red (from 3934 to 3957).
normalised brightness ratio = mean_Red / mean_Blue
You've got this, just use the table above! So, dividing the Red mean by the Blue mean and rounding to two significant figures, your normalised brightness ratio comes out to 0.83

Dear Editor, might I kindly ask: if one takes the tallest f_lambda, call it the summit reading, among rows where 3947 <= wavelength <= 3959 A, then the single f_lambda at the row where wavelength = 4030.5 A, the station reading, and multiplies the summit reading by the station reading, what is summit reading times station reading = 450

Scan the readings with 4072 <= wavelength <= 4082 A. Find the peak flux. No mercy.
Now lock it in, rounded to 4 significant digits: 25.58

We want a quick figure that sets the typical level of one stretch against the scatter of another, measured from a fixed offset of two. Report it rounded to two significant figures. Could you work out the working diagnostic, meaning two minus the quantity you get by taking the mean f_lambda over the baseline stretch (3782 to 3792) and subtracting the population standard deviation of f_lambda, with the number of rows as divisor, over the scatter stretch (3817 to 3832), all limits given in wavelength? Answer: -14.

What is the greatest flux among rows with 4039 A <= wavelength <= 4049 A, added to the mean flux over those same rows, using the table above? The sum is 48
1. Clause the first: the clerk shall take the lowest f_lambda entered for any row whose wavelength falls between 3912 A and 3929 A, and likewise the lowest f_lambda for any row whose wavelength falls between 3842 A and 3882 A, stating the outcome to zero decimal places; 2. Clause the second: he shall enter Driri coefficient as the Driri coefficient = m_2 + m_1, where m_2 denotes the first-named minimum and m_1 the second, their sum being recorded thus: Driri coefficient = 21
